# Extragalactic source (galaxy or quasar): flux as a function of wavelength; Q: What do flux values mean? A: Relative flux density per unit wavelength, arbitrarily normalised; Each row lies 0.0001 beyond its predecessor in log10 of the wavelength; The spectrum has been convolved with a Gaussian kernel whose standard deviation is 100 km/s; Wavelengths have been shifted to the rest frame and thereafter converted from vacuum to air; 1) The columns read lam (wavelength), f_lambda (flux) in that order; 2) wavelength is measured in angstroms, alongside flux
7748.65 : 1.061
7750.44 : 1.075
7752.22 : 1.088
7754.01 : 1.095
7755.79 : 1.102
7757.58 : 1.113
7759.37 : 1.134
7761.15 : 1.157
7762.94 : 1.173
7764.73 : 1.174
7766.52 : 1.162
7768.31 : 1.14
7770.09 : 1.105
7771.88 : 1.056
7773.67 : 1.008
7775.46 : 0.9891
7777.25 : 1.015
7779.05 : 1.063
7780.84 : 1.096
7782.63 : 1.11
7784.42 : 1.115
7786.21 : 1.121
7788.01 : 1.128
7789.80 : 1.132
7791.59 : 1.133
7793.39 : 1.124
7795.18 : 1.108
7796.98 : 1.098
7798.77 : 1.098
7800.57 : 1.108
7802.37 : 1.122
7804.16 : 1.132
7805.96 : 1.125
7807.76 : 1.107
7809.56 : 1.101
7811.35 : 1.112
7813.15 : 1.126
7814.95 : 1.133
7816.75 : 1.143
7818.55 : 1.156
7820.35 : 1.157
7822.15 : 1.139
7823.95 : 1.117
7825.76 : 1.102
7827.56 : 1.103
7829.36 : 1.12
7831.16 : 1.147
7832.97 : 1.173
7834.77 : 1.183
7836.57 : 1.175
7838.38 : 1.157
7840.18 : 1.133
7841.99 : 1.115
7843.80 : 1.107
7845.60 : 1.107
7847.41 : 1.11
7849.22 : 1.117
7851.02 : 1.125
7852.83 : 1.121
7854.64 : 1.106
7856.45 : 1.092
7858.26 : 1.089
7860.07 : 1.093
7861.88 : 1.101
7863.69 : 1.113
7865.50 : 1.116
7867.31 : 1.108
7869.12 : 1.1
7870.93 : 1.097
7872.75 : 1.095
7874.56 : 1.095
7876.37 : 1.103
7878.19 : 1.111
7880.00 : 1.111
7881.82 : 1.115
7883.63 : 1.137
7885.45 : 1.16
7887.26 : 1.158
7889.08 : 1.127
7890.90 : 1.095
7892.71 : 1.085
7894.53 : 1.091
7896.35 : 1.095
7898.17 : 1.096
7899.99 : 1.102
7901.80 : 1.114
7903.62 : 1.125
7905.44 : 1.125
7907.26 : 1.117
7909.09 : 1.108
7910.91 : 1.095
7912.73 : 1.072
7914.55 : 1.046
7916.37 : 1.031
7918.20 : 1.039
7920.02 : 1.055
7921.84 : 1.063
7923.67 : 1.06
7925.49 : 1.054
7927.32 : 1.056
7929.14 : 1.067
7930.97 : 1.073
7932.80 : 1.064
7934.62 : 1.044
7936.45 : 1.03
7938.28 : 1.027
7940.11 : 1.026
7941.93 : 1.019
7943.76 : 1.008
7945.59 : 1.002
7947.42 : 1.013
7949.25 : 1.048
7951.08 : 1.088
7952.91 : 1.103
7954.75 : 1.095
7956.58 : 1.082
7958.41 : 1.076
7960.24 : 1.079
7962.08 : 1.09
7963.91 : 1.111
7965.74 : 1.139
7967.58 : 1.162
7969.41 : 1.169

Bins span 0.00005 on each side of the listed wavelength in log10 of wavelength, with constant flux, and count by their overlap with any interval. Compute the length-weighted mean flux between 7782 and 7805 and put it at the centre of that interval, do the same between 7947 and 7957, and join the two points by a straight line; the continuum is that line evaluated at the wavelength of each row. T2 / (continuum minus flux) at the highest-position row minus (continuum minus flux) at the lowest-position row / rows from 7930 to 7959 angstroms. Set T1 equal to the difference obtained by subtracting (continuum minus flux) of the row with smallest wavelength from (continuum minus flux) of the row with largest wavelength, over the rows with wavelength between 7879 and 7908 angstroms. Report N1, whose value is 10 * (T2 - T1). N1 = 0.03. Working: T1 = -0.014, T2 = -0.01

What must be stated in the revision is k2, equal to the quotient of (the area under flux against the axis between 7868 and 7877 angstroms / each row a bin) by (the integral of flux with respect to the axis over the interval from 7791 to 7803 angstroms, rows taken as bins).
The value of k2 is 0.74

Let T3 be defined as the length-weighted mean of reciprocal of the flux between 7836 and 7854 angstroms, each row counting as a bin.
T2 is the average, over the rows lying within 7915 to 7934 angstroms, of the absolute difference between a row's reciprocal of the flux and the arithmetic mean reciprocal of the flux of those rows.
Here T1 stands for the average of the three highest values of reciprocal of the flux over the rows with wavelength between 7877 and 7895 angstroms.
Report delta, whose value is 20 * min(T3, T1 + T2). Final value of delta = 17.8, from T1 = 0.917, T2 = 0.008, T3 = 0.89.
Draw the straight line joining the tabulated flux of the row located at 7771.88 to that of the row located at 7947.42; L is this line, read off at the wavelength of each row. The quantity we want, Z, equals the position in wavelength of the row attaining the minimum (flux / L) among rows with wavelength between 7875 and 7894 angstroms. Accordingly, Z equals 7892.71 angstroms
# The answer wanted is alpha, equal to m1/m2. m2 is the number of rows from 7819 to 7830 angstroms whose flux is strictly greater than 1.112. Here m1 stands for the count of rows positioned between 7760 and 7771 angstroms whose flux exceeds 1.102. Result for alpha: 1.5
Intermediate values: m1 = 6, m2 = 4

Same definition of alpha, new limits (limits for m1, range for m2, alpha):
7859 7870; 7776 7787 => 1.5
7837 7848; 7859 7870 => 3.0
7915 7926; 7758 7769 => 0.0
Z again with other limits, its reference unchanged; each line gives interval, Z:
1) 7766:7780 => 7775.46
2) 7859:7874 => 7860.07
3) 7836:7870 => 7858.26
